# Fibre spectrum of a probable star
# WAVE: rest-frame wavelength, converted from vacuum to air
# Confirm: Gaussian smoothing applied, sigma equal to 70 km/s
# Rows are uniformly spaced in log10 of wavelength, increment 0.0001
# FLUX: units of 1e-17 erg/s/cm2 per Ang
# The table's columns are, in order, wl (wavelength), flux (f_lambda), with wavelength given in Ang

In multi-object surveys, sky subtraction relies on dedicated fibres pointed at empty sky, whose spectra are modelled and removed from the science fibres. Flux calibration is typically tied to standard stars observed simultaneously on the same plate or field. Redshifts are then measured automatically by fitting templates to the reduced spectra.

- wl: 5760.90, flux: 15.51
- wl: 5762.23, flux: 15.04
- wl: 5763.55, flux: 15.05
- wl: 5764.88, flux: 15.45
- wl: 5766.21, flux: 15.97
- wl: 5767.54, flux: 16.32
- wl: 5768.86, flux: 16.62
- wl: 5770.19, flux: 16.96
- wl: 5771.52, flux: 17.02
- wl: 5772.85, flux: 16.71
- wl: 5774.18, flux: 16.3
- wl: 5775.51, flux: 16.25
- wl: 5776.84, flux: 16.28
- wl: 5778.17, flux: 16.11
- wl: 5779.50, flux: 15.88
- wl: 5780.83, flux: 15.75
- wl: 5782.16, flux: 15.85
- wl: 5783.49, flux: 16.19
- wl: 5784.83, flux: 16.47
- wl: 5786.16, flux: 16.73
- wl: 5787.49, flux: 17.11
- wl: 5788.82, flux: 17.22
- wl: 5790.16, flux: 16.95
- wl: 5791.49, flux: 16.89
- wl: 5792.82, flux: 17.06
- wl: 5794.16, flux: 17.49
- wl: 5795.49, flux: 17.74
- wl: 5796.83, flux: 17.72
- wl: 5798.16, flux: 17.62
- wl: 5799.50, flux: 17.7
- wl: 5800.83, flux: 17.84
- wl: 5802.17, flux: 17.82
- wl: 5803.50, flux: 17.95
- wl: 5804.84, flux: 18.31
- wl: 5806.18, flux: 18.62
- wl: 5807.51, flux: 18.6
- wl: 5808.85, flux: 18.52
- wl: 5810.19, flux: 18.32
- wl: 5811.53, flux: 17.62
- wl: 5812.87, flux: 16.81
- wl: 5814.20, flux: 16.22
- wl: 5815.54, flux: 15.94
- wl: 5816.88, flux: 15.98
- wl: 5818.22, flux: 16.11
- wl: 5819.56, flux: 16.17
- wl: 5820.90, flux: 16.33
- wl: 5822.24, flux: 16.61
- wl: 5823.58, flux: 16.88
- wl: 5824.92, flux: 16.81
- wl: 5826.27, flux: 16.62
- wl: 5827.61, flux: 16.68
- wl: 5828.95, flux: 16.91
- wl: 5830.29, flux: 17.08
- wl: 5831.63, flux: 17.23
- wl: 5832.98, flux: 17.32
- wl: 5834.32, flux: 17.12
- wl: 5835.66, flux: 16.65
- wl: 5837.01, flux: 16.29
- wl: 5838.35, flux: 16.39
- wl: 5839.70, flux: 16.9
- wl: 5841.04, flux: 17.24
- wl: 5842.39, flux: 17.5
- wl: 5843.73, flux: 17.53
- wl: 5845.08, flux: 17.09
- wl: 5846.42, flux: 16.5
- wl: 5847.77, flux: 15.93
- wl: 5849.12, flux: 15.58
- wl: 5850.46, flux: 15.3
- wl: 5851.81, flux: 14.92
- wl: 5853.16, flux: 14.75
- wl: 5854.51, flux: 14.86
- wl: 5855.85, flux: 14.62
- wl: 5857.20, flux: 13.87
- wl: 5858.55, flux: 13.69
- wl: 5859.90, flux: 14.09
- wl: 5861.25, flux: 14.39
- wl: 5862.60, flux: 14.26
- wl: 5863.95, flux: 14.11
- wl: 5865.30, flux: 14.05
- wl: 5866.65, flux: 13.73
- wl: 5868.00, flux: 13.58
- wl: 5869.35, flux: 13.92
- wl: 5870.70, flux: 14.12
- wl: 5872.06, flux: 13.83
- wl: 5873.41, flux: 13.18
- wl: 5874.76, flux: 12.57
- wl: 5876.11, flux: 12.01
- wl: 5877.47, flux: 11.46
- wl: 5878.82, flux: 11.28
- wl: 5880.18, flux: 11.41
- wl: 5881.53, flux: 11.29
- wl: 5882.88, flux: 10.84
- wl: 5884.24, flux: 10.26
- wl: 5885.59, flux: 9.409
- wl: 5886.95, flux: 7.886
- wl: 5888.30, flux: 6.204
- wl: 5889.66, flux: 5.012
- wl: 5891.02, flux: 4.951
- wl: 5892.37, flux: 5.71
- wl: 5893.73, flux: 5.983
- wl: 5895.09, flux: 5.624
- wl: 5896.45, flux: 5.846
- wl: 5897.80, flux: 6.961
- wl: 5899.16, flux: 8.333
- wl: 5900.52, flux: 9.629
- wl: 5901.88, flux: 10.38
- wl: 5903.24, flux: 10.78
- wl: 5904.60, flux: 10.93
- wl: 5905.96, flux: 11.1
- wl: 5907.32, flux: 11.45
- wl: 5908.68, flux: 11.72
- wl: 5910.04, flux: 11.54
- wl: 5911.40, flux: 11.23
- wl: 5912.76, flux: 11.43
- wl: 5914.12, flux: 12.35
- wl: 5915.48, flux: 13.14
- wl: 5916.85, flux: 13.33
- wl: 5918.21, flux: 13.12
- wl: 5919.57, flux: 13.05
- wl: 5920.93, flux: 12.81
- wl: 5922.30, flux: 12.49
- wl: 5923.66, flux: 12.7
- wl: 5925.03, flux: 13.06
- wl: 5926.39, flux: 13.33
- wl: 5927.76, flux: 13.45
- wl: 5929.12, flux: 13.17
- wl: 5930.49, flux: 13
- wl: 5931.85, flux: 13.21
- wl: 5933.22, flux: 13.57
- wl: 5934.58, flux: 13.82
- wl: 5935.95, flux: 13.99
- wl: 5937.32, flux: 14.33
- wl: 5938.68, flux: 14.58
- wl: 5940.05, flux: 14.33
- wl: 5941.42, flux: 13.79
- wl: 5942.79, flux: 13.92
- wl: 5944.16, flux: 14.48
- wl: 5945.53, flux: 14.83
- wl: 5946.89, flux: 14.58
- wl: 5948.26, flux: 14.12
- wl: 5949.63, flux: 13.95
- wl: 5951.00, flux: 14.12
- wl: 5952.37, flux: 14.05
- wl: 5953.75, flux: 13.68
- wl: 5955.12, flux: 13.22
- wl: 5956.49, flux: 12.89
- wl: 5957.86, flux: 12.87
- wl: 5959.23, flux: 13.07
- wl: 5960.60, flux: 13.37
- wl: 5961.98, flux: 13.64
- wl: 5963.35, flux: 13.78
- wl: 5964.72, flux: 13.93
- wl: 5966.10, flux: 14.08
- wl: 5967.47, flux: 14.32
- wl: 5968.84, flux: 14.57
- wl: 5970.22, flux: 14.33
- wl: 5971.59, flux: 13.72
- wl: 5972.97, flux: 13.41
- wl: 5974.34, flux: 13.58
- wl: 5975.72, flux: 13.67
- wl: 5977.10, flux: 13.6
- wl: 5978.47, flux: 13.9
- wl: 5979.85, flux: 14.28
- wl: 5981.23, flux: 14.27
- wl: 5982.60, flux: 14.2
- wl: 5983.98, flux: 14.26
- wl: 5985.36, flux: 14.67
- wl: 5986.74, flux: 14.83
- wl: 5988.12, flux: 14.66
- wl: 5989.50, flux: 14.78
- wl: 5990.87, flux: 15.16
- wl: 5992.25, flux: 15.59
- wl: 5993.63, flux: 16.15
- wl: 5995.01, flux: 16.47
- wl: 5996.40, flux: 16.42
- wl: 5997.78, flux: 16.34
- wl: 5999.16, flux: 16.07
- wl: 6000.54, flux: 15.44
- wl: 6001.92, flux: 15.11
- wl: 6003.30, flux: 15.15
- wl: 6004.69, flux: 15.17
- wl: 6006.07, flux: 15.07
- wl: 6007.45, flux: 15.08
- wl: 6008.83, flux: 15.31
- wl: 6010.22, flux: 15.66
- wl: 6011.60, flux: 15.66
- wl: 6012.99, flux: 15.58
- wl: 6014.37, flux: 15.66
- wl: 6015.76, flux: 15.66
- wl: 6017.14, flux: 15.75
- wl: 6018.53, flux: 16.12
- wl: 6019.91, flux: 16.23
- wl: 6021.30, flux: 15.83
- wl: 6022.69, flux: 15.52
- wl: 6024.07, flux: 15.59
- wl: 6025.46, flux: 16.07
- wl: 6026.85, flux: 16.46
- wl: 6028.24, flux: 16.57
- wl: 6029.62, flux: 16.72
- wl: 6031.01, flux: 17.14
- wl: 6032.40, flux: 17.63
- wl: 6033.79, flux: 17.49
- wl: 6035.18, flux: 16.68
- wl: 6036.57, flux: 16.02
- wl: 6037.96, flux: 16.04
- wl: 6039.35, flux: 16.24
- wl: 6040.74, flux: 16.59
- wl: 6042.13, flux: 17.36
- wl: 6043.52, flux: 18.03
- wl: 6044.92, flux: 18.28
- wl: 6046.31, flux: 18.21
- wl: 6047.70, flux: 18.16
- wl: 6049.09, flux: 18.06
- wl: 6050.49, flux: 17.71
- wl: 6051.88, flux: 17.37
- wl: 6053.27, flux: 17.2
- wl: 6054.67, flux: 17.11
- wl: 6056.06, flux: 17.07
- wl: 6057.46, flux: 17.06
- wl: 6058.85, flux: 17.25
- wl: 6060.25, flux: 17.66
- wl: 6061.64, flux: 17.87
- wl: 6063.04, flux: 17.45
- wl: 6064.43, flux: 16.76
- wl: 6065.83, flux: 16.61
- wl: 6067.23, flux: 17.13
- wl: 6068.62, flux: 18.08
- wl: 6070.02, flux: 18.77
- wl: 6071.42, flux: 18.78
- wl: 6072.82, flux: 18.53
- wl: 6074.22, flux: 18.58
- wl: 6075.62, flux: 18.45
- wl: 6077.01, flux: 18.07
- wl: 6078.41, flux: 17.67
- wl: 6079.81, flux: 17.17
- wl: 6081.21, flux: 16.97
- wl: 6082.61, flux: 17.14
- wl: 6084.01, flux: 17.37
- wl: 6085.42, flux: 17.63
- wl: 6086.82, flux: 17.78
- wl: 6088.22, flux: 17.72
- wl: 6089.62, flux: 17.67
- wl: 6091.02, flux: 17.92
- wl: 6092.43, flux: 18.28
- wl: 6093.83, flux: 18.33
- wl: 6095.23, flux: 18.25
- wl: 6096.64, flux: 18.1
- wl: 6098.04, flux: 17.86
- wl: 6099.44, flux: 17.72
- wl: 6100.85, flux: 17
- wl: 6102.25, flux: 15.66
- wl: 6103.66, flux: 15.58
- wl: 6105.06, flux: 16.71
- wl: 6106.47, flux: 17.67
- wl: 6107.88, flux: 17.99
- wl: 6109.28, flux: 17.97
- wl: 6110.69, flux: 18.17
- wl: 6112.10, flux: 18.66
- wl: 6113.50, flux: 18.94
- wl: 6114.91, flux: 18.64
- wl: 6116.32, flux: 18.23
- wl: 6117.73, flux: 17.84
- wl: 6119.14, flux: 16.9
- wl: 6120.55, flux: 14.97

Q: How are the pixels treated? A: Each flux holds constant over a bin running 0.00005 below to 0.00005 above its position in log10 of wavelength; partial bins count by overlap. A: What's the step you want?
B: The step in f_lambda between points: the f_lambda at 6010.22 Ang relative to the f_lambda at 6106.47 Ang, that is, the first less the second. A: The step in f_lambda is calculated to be -2.0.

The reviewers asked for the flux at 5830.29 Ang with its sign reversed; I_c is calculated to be -17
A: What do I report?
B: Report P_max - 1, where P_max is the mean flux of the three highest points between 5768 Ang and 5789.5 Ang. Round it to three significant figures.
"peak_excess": 16.1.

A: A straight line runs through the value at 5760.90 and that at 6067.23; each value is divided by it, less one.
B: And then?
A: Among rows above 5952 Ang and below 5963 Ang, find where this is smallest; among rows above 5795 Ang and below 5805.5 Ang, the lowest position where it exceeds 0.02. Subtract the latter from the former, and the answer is 162.4 Ang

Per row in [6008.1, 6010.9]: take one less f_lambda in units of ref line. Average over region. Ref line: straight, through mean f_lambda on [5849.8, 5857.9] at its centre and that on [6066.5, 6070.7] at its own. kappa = 0.1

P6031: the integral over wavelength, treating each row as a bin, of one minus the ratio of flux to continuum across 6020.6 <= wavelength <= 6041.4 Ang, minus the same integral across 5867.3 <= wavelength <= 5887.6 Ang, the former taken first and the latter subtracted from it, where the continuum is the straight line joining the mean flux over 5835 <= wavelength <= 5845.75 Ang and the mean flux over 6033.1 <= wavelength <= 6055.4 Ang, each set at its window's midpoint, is -5.2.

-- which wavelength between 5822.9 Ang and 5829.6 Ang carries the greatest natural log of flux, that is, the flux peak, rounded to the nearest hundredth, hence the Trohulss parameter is 5828.95 Ang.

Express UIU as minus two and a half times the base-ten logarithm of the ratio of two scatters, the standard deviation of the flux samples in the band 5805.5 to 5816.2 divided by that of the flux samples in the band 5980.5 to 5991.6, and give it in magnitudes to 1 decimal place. -1.3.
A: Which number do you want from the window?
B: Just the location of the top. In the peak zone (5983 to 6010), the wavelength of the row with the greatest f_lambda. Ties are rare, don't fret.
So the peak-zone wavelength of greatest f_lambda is 5995.01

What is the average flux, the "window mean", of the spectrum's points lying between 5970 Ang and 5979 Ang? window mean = 13.7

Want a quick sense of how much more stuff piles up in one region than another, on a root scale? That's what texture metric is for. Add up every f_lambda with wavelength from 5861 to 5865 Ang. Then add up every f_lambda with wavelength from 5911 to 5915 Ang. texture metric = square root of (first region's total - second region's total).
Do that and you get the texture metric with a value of 2.8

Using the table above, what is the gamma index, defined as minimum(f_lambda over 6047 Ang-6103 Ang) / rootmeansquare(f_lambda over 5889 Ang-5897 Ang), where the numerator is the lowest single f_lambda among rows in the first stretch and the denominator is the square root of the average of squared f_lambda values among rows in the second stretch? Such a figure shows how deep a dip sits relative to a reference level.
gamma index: 2.83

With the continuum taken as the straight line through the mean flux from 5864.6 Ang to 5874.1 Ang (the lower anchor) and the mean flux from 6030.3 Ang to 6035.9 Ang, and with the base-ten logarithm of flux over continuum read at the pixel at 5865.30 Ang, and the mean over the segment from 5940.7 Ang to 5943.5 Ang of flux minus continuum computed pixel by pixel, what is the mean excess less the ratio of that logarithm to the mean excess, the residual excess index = -1.4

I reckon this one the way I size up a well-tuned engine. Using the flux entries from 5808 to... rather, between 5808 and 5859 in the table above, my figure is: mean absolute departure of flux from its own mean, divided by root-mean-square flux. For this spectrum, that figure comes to 0.050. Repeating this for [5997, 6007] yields 0.027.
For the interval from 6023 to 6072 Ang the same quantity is 0.037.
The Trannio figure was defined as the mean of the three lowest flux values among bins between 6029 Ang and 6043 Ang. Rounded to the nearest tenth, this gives 16.1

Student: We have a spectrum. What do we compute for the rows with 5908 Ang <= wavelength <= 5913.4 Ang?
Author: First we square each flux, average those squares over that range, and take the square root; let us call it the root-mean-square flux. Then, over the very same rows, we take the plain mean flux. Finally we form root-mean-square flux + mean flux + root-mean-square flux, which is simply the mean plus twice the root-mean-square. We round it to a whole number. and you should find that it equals 34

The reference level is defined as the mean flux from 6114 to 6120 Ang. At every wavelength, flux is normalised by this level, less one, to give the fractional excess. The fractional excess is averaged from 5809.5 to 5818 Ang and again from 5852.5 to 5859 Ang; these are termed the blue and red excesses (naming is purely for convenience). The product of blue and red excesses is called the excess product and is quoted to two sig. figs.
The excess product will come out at 0.012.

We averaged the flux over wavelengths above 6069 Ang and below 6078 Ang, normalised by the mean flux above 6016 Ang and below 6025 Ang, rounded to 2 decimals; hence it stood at 1.17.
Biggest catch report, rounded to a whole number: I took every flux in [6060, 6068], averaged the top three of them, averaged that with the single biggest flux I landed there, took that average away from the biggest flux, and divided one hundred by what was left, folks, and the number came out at 952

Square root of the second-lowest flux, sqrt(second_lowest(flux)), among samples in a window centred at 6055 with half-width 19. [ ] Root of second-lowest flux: 4.0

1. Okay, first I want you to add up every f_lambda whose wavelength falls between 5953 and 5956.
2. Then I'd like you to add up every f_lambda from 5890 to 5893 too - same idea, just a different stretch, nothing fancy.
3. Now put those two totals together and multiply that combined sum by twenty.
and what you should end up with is 751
